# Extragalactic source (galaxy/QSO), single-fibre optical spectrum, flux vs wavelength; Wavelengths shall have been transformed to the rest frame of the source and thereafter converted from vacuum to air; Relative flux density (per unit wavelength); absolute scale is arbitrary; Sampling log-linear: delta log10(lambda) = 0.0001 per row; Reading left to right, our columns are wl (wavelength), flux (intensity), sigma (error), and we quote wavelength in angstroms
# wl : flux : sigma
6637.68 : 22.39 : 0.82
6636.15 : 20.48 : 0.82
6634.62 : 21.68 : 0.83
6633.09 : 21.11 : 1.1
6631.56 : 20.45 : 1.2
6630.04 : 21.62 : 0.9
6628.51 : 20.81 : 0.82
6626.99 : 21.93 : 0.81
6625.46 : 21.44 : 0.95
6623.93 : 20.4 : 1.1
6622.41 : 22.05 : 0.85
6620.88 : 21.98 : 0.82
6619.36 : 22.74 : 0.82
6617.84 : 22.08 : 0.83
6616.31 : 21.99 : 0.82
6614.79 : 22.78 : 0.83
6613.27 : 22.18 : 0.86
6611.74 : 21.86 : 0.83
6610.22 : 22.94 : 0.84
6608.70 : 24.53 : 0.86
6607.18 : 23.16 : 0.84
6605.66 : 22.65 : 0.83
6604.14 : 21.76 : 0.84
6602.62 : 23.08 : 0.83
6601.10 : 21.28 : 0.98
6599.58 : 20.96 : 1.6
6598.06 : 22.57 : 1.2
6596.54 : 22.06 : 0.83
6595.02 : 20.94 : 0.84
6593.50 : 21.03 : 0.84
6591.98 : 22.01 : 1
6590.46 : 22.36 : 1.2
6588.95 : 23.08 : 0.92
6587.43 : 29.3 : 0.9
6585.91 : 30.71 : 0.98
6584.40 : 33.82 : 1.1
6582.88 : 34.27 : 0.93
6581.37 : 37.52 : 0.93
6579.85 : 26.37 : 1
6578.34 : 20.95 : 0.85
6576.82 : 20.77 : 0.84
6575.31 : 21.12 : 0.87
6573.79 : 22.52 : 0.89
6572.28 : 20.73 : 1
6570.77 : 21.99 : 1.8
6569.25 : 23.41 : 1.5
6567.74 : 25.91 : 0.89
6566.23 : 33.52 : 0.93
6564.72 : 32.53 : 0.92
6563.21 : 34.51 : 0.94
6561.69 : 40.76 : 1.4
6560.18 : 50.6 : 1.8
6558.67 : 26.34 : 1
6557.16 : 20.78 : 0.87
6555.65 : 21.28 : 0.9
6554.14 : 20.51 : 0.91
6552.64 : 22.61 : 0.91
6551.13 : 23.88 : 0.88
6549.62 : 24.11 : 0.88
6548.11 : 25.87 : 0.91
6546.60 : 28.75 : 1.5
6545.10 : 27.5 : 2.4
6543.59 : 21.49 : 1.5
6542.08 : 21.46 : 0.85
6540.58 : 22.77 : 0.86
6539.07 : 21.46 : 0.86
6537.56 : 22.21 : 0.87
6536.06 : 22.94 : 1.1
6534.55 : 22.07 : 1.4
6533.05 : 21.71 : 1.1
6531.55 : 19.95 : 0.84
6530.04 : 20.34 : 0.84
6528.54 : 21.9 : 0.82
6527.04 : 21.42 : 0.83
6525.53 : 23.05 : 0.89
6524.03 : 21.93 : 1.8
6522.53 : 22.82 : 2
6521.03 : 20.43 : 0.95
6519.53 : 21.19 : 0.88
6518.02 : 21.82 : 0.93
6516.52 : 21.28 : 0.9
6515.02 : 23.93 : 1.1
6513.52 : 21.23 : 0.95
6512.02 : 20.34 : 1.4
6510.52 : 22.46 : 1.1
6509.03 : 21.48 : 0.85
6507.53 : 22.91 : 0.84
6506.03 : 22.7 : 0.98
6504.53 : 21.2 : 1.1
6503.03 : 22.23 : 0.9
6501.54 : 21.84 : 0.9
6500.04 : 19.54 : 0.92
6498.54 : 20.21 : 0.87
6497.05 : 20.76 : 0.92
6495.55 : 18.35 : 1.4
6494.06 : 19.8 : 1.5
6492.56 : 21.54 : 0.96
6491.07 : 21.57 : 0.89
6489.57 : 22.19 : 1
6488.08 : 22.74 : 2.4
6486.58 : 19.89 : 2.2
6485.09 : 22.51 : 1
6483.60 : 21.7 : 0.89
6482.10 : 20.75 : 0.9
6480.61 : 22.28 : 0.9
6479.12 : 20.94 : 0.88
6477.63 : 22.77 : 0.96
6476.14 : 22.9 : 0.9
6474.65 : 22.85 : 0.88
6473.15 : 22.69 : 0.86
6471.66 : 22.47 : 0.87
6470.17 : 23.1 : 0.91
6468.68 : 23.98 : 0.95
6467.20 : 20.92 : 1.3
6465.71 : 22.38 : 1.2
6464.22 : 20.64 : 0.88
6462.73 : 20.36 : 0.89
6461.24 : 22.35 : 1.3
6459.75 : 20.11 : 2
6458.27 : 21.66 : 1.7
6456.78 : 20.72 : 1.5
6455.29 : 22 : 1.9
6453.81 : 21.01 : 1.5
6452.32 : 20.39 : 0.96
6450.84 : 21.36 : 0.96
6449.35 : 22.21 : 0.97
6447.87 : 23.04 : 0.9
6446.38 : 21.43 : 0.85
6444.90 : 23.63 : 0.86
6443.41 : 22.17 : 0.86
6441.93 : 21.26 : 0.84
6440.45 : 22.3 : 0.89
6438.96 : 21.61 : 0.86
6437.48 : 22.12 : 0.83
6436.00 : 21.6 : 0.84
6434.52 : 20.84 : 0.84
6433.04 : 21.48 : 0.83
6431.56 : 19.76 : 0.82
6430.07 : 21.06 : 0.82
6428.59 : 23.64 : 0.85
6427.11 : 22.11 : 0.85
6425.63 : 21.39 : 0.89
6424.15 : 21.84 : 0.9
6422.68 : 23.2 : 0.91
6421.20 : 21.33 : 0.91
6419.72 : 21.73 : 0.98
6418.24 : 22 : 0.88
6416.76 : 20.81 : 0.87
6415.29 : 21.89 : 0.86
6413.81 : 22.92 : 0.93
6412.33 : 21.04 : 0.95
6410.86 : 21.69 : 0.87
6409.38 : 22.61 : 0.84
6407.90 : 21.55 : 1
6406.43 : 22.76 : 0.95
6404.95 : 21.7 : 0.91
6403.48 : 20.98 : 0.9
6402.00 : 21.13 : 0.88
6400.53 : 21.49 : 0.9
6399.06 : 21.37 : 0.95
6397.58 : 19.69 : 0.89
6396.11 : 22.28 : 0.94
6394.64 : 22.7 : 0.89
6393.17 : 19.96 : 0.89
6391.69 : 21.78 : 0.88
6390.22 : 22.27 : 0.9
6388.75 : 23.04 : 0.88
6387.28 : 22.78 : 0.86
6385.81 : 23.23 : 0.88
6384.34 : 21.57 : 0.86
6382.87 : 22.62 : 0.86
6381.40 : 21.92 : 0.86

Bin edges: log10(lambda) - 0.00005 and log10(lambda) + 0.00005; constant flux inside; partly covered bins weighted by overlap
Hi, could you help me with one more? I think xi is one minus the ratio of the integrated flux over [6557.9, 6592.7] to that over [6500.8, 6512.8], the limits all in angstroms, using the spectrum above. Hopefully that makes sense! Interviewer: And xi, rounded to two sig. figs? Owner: -2.8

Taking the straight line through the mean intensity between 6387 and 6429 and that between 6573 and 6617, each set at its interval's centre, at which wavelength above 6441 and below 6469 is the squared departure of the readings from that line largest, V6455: 6459.75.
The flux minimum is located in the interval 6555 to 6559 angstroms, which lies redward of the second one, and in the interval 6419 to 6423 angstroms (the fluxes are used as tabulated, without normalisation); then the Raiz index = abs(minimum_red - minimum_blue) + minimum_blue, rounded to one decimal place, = 21.9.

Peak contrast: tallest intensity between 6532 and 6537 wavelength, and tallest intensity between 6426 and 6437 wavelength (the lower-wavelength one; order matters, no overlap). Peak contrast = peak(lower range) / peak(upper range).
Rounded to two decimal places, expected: 1.03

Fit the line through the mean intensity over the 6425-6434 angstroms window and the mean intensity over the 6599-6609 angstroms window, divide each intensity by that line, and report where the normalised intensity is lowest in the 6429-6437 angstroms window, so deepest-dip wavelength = 6431.56 angstroms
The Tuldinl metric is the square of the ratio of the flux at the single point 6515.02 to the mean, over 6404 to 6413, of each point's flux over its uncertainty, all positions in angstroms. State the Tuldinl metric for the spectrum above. 1.00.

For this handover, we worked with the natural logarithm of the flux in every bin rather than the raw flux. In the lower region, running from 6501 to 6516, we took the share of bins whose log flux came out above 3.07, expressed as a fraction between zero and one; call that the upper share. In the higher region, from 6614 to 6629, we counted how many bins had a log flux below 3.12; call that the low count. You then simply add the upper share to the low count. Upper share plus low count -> 8.6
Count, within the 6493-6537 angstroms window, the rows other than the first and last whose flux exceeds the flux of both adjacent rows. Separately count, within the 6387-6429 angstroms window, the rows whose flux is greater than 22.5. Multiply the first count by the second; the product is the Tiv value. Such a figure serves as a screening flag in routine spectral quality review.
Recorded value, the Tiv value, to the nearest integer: 72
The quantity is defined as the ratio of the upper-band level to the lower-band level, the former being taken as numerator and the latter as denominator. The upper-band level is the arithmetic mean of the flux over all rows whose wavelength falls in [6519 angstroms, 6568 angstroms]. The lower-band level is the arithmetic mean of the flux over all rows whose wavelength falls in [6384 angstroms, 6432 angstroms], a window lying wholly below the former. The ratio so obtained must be 1.15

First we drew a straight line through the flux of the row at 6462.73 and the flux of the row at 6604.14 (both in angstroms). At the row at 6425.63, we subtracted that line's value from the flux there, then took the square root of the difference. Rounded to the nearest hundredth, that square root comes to 1.18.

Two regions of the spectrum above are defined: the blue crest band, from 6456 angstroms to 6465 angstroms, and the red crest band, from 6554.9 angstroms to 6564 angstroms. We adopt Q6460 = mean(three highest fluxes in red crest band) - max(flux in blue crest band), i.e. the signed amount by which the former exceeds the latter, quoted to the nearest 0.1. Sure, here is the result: 19.6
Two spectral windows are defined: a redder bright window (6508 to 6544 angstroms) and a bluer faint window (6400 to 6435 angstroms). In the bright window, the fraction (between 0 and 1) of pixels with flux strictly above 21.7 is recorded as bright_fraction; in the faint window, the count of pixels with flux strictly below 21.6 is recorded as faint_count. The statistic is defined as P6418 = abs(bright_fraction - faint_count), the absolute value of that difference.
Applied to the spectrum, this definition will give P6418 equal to 11.5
